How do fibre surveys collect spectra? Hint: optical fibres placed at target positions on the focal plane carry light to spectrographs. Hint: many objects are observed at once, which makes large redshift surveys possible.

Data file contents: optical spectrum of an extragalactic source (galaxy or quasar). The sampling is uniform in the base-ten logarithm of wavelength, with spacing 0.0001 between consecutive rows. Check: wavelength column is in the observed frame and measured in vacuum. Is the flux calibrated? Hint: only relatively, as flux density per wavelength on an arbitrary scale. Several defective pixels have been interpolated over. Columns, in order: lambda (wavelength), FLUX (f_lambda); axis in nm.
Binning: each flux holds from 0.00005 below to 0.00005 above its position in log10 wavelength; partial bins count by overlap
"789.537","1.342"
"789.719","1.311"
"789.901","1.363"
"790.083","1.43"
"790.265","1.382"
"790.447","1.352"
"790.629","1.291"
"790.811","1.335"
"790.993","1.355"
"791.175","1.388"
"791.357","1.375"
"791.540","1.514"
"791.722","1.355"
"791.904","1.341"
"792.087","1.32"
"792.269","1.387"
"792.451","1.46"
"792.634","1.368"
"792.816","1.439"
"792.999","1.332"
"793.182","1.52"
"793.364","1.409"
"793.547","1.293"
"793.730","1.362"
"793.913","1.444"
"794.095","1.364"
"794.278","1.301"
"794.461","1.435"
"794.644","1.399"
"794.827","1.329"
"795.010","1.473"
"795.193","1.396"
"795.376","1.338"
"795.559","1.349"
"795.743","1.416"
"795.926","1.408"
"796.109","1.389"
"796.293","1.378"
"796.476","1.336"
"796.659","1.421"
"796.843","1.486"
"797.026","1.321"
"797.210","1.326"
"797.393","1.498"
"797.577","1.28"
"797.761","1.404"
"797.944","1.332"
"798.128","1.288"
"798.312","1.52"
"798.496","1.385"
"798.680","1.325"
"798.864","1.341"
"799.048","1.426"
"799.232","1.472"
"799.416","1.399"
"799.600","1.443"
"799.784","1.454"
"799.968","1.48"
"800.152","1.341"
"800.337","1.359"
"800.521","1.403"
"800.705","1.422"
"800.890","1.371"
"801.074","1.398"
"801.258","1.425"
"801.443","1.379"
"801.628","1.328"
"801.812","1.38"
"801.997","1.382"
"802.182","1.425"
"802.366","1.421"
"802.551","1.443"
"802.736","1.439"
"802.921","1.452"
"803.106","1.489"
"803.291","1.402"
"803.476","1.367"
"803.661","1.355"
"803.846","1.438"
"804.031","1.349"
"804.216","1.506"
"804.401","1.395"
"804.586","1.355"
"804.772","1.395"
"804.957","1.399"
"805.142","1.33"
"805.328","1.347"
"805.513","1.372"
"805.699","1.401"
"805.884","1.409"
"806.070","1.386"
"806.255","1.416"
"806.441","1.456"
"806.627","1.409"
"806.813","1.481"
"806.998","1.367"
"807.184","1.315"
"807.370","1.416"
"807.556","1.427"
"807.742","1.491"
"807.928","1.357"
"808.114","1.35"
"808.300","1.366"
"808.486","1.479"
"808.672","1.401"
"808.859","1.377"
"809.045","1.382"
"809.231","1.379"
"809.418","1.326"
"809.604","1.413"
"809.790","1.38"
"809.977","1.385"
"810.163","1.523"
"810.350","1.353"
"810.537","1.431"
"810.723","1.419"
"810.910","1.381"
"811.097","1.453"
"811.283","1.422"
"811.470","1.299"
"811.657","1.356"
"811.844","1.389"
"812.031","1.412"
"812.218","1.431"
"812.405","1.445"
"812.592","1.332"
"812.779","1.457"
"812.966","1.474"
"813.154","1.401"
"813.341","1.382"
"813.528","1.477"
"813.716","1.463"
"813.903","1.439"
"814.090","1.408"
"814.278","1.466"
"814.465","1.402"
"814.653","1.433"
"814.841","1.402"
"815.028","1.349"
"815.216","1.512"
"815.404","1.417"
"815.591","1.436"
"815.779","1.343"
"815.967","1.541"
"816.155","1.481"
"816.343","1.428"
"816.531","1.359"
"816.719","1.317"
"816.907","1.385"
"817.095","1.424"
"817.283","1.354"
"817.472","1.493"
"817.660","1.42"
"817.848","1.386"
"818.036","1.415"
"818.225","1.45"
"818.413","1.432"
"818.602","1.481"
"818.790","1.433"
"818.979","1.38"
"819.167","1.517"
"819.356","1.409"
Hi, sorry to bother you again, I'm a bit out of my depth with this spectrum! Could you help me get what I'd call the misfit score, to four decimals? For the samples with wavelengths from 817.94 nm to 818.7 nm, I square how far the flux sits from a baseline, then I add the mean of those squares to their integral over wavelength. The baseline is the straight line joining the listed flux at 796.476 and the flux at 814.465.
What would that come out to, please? 0.0024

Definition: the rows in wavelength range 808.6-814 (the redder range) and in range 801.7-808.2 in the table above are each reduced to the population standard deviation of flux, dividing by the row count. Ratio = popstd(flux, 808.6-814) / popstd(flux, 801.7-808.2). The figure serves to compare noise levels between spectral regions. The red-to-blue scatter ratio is 1.04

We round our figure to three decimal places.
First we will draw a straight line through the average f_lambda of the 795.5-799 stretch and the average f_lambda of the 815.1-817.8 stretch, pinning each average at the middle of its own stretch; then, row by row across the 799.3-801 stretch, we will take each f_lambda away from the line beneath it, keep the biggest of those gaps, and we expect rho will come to 0.045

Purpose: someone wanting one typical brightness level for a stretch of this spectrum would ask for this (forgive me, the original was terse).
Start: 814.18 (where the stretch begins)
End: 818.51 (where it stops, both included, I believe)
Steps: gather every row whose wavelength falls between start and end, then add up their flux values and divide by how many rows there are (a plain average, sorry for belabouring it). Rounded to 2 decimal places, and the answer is 1.42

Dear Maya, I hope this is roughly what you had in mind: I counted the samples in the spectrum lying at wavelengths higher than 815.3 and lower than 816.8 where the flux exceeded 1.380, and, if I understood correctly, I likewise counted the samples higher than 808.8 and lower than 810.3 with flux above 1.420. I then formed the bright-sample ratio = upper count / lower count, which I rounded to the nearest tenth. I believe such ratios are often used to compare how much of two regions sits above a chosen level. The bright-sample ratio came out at 5.0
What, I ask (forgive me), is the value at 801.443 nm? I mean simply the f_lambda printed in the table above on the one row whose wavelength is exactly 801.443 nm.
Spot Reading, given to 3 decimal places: 1.379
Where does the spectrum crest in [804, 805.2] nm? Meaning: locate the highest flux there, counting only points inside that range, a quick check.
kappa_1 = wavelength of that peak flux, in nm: 804.216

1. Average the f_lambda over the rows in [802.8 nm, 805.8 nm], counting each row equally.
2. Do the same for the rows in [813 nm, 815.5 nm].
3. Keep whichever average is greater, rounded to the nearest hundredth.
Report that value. 1.43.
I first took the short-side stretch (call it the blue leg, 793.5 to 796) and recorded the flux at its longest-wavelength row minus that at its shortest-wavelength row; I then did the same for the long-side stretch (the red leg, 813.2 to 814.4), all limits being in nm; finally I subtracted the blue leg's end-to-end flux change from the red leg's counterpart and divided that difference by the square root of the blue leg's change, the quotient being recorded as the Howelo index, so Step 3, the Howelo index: -0.1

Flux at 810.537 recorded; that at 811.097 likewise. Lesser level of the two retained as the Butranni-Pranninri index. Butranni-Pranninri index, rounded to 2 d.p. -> 1.43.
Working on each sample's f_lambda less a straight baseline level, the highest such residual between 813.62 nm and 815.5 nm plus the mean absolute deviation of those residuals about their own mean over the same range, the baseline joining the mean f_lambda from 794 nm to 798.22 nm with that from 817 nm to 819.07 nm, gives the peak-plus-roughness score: 0.13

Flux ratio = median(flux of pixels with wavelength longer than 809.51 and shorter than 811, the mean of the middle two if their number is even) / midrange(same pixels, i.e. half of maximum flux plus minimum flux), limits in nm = 0.97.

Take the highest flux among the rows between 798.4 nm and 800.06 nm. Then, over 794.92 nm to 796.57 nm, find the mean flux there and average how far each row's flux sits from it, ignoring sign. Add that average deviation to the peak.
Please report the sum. 1.51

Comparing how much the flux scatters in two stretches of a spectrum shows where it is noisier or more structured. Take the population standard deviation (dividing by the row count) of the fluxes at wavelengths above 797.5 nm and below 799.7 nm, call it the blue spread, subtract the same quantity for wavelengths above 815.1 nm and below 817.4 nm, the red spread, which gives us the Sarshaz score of 0.004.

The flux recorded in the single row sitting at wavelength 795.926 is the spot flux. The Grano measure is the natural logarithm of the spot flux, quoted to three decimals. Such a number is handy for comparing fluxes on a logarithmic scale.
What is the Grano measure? 0.342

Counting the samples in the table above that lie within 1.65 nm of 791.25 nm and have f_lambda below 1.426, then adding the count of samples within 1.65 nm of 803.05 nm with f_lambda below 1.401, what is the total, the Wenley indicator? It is 23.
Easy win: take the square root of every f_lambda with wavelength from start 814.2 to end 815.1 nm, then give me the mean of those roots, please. 1.19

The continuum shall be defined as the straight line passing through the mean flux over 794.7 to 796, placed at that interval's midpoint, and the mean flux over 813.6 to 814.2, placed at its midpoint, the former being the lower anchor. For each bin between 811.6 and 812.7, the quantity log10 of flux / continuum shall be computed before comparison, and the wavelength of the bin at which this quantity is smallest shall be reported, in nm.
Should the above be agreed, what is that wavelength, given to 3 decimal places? 812.592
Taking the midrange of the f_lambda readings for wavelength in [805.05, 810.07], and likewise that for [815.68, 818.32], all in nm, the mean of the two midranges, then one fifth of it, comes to 0.283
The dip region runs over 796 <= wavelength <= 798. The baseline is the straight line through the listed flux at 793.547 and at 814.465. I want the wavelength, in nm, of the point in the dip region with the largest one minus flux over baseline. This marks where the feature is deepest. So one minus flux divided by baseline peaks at 797.577 nm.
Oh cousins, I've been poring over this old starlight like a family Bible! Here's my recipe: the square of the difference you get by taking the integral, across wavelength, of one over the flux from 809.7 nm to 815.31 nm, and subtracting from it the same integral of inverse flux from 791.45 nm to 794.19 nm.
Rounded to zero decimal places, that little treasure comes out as 4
